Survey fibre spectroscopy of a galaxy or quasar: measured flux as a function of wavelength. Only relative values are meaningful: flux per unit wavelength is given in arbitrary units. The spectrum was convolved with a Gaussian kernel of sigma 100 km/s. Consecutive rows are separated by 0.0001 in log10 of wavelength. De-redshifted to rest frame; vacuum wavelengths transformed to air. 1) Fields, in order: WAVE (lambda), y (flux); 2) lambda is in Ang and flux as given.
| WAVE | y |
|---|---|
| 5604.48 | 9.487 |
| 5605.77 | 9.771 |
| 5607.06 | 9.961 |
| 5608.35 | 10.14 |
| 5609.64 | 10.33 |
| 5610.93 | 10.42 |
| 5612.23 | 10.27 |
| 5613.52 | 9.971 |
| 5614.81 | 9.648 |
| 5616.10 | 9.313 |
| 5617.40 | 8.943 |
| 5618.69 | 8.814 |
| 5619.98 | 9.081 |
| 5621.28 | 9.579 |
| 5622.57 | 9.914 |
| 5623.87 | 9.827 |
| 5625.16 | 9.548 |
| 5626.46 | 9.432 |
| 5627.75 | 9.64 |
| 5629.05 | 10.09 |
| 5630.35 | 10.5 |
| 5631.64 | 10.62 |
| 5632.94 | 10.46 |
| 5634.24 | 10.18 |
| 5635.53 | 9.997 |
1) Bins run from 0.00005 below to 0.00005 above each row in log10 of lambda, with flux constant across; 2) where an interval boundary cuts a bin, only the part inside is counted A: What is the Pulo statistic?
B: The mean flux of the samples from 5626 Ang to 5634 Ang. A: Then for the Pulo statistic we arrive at 10.1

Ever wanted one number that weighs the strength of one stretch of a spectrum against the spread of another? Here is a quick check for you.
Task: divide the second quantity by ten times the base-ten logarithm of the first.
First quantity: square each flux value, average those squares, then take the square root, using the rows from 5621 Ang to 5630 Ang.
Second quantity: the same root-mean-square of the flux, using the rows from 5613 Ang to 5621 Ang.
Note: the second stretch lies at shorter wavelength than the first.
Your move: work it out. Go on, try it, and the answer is 0.94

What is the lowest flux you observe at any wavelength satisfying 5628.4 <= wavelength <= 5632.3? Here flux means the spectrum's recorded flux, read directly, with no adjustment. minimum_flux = 10.09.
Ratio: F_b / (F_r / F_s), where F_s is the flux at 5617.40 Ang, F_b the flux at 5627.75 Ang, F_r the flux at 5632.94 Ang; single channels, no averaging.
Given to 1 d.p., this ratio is 8.2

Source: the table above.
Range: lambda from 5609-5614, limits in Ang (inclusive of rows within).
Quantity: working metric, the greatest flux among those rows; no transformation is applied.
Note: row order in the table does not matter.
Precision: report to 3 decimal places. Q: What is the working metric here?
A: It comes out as 10.420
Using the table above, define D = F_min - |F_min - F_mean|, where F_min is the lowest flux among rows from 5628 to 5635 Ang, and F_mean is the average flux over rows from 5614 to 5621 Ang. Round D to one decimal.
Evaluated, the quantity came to 9.2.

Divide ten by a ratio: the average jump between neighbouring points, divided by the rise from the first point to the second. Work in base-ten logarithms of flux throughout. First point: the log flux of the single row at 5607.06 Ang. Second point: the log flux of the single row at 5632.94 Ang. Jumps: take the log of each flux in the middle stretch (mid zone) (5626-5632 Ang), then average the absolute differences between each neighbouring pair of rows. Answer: 16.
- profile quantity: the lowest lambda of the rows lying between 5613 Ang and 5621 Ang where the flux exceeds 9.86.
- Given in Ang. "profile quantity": 5613.52 Ang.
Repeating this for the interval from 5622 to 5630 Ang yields 5622.57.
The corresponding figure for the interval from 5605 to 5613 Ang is 5607.06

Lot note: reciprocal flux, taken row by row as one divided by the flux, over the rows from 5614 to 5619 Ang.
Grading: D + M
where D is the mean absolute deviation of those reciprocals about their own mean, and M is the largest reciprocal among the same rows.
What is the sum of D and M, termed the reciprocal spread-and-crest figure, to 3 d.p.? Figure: 0.117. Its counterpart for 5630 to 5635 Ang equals 0.099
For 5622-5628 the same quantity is 0.108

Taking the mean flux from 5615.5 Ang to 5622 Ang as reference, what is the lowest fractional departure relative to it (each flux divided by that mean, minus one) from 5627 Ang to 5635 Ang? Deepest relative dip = 0.05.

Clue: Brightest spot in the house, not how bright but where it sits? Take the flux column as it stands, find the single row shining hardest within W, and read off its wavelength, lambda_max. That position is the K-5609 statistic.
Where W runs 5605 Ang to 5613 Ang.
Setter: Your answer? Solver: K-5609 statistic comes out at 5610.93 Ang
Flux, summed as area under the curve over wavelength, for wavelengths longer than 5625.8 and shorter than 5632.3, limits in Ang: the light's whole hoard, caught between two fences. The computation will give 65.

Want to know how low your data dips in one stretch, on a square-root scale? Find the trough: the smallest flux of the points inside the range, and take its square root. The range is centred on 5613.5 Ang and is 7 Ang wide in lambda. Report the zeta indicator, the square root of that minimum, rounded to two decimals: 3.05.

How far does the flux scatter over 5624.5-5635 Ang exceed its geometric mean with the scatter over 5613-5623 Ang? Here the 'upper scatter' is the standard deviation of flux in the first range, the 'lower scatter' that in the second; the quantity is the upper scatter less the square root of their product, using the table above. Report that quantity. 0.01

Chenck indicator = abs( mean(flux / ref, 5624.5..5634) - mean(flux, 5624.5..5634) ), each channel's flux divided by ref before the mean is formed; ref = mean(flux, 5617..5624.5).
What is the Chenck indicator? 9.0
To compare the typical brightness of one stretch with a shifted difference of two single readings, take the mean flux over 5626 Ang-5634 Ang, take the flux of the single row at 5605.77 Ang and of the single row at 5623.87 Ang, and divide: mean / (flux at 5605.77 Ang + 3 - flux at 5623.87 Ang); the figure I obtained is 3.4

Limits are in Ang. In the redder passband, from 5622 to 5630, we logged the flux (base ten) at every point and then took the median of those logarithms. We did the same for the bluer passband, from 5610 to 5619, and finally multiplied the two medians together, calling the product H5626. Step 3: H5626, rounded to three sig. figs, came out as 0.973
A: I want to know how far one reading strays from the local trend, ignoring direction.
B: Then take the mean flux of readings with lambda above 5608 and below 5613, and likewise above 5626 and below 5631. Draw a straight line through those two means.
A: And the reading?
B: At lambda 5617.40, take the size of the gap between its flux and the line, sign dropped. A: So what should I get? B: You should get 1.2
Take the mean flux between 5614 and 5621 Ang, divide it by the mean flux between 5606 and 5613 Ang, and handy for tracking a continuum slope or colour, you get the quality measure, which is 0.90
